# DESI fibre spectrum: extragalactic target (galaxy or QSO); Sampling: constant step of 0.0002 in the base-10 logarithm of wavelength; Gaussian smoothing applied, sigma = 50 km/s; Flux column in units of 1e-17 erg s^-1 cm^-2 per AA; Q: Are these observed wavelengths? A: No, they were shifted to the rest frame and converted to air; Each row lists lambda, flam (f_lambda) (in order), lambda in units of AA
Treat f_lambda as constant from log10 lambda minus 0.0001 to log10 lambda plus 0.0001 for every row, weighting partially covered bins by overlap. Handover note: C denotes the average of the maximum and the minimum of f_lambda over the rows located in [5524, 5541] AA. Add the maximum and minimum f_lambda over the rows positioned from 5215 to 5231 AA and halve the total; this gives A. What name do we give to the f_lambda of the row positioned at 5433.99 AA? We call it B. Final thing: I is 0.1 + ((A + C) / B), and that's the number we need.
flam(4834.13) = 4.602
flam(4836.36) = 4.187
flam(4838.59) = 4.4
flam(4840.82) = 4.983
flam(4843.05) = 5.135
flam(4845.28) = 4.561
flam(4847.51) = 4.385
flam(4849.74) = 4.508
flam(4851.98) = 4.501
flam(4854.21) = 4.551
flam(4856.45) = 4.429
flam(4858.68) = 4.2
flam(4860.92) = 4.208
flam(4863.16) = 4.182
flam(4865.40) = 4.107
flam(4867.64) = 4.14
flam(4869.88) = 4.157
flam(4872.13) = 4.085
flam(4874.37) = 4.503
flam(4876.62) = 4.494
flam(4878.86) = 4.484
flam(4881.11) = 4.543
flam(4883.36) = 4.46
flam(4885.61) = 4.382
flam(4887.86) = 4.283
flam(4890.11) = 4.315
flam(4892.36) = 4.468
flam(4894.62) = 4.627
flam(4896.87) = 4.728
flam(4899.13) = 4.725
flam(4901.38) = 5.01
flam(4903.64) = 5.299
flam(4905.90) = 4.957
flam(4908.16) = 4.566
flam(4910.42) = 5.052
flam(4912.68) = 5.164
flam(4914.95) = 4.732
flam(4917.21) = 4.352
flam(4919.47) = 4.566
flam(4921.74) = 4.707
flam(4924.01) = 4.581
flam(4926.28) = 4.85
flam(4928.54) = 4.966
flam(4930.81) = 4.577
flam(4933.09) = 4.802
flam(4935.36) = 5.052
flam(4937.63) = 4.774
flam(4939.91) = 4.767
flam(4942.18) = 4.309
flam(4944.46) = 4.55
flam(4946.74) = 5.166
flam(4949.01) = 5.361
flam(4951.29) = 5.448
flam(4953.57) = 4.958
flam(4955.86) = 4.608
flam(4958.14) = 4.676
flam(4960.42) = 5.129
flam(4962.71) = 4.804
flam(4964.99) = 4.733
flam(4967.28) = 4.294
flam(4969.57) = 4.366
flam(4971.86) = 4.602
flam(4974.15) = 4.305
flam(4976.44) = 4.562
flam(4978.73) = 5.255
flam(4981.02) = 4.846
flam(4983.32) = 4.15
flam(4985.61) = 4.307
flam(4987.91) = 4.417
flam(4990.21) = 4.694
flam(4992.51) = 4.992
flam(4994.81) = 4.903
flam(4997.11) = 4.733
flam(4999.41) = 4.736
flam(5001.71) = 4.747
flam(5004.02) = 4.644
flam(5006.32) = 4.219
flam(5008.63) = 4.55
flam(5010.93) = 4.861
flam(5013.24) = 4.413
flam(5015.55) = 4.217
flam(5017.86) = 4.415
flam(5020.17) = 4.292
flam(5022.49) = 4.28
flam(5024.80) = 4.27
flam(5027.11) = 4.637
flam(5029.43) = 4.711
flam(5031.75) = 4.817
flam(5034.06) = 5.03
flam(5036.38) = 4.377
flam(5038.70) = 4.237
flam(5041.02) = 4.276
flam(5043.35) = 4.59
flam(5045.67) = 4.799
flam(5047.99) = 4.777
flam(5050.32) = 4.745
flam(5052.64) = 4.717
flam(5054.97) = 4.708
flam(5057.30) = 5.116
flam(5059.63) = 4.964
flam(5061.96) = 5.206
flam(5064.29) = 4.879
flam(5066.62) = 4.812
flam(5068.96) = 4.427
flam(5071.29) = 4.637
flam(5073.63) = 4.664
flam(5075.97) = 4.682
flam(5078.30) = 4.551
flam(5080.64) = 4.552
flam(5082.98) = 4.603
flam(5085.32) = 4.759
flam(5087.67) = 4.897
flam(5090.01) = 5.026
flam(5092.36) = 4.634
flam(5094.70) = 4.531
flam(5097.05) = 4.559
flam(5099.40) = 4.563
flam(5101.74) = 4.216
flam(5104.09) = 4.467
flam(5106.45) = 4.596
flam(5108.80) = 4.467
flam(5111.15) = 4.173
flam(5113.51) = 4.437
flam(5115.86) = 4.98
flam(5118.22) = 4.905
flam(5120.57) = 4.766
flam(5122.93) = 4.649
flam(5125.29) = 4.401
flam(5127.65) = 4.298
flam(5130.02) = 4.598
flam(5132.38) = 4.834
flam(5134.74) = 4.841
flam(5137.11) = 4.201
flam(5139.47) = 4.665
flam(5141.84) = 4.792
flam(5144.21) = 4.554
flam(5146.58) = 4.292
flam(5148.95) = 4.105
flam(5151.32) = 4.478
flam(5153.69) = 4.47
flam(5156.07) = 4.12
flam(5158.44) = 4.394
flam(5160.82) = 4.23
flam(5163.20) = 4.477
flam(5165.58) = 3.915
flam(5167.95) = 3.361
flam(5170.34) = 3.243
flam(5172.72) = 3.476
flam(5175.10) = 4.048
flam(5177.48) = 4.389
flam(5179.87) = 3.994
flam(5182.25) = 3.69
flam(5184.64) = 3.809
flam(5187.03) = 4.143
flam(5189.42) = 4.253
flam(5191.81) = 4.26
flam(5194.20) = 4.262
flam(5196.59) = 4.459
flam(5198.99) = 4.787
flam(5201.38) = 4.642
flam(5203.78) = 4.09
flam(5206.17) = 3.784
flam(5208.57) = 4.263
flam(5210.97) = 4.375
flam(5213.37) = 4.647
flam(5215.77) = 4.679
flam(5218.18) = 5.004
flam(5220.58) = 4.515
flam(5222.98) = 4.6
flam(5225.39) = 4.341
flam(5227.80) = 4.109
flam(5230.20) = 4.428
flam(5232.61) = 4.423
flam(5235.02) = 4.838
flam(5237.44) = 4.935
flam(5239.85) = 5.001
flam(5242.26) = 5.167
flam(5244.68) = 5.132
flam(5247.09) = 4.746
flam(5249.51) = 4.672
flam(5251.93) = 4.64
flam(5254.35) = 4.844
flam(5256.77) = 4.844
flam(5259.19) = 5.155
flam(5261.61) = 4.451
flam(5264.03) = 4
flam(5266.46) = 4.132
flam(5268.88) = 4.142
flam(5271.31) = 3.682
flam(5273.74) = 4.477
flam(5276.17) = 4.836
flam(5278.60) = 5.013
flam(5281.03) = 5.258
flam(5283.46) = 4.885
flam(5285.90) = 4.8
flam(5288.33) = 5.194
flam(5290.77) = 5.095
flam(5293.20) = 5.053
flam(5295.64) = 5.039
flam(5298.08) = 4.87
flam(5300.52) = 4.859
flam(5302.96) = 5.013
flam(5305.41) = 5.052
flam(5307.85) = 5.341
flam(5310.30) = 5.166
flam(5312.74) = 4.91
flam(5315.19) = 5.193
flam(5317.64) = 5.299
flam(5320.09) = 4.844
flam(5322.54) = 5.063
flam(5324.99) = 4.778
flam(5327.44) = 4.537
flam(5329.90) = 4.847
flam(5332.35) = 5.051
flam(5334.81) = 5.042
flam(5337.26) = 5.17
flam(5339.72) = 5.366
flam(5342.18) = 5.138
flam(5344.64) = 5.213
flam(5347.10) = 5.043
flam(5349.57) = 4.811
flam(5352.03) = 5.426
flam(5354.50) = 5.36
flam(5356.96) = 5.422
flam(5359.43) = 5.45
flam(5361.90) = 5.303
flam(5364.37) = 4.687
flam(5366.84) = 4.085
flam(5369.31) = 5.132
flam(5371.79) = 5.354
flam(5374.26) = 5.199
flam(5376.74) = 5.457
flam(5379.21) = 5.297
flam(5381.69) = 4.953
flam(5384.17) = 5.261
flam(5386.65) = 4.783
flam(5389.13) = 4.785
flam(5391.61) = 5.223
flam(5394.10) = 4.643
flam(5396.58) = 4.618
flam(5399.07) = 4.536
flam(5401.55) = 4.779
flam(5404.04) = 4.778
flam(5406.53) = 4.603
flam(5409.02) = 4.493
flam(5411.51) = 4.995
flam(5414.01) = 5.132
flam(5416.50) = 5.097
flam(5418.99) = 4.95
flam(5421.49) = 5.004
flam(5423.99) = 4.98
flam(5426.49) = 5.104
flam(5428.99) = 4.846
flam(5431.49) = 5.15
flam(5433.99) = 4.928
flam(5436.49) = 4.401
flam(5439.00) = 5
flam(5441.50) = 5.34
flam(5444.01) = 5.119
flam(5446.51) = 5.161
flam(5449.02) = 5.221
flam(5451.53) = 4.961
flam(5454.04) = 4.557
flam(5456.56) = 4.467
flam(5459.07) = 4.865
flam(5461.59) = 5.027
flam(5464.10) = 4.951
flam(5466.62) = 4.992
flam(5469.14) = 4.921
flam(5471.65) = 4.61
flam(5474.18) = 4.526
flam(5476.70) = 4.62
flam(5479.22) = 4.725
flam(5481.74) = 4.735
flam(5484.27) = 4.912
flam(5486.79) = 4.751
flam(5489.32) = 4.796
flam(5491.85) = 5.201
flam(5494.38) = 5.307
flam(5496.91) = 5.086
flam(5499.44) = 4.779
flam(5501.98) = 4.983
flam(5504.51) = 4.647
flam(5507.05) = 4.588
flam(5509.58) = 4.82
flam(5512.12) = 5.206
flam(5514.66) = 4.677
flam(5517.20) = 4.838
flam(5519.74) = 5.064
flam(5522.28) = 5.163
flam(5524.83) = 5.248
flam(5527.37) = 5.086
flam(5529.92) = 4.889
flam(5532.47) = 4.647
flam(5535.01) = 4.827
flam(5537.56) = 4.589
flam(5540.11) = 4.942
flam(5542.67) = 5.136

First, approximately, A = 4.56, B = 4.928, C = 4.92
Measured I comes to 2.0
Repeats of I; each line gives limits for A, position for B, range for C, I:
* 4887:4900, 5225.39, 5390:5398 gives 2.3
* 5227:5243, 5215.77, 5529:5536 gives 2.1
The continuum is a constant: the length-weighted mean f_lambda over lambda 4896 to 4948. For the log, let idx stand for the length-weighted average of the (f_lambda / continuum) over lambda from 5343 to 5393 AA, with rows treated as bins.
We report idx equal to 1.07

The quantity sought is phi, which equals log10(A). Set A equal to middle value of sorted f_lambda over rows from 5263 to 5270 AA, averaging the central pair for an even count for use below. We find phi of 0.62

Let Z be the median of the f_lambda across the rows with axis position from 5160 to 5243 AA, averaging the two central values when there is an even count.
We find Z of 4.34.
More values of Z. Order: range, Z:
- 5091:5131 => 4.56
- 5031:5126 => 4.65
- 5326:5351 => 5.05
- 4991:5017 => 4.73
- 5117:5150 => 4.62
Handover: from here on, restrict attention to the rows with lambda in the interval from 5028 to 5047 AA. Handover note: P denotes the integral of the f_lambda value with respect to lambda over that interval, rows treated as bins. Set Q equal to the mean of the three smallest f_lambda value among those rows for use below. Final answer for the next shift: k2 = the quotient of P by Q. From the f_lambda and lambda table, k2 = 20.4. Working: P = 88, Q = 4.30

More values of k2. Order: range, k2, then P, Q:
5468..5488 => 20.6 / 95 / 4.59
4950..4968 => 19.3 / 87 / 4.53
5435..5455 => 21.5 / 100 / 4.64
